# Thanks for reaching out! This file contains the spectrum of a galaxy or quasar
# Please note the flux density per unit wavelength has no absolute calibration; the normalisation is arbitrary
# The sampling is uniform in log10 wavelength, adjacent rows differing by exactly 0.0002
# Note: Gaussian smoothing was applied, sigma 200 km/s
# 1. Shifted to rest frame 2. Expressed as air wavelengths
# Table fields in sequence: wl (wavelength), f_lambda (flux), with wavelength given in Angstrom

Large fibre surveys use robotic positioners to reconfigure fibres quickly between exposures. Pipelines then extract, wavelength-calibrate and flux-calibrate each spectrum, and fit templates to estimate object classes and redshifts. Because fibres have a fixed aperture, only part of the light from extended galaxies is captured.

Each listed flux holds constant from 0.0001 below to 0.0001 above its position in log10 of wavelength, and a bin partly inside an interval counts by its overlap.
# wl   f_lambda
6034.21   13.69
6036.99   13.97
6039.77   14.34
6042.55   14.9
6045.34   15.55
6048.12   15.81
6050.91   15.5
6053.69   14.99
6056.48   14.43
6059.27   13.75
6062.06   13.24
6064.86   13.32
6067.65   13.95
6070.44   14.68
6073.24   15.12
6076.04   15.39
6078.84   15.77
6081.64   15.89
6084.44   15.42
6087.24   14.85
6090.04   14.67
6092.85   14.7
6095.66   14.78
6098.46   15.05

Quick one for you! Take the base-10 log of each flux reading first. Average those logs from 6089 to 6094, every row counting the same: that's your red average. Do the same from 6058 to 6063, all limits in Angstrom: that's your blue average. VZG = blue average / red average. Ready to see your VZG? 0.97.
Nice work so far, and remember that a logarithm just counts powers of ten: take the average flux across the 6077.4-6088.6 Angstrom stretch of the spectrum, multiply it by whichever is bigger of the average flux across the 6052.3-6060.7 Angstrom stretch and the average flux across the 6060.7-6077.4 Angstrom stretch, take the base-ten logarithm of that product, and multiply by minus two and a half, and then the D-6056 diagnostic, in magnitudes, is -5.870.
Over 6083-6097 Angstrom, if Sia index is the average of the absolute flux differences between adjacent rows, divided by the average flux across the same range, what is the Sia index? 0.0144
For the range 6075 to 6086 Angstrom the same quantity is 0.0207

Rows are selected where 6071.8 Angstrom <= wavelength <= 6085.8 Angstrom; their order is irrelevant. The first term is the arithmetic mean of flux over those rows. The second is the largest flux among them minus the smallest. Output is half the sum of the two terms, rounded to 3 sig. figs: 8.14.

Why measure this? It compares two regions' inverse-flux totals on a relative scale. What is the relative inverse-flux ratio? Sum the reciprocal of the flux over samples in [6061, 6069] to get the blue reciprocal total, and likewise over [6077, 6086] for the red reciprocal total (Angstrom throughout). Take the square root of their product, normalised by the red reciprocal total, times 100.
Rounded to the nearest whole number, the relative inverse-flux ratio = 108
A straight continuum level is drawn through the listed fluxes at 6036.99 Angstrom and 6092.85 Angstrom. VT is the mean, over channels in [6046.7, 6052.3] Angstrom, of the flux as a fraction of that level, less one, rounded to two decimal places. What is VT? 0.11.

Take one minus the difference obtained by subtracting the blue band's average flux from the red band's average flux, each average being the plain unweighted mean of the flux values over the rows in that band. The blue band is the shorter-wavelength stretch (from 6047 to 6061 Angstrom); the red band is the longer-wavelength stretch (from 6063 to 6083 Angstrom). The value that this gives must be 1.0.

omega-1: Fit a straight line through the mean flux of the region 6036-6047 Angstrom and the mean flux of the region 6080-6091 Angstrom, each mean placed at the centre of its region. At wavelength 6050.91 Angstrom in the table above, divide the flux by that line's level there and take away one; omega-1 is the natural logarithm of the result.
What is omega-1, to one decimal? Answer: -3.1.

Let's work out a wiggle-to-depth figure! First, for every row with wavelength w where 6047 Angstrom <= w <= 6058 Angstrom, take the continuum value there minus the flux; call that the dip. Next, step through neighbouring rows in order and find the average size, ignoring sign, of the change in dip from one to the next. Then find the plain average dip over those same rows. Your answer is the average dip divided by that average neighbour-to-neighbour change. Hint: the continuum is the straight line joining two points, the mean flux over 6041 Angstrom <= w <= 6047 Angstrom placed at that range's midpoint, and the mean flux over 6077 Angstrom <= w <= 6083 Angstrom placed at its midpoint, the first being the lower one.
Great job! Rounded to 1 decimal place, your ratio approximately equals 0.4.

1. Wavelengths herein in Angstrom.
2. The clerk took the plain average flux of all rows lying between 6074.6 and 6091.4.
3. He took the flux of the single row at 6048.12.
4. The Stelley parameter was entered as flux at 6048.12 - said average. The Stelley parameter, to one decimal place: 0.5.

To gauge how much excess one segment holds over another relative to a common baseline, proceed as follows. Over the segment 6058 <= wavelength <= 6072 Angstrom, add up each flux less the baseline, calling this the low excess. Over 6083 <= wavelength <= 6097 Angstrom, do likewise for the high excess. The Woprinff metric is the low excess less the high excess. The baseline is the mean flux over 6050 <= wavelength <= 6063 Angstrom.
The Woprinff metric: -5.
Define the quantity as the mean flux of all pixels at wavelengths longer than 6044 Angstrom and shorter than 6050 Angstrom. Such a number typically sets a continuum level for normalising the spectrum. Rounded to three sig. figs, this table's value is 15.7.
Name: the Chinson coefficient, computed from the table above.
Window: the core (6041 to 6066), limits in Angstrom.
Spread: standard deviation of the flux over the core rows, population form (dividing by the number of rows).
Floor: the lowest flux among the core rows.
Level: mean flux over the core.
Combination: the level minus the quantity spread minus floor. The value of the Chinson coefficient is 26.9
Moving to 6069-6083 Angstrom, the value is 29.6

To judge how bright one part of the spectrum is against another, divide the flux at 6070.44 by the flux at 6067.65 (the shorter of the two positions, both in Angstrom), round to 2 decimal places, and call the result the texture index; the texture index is 1.05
